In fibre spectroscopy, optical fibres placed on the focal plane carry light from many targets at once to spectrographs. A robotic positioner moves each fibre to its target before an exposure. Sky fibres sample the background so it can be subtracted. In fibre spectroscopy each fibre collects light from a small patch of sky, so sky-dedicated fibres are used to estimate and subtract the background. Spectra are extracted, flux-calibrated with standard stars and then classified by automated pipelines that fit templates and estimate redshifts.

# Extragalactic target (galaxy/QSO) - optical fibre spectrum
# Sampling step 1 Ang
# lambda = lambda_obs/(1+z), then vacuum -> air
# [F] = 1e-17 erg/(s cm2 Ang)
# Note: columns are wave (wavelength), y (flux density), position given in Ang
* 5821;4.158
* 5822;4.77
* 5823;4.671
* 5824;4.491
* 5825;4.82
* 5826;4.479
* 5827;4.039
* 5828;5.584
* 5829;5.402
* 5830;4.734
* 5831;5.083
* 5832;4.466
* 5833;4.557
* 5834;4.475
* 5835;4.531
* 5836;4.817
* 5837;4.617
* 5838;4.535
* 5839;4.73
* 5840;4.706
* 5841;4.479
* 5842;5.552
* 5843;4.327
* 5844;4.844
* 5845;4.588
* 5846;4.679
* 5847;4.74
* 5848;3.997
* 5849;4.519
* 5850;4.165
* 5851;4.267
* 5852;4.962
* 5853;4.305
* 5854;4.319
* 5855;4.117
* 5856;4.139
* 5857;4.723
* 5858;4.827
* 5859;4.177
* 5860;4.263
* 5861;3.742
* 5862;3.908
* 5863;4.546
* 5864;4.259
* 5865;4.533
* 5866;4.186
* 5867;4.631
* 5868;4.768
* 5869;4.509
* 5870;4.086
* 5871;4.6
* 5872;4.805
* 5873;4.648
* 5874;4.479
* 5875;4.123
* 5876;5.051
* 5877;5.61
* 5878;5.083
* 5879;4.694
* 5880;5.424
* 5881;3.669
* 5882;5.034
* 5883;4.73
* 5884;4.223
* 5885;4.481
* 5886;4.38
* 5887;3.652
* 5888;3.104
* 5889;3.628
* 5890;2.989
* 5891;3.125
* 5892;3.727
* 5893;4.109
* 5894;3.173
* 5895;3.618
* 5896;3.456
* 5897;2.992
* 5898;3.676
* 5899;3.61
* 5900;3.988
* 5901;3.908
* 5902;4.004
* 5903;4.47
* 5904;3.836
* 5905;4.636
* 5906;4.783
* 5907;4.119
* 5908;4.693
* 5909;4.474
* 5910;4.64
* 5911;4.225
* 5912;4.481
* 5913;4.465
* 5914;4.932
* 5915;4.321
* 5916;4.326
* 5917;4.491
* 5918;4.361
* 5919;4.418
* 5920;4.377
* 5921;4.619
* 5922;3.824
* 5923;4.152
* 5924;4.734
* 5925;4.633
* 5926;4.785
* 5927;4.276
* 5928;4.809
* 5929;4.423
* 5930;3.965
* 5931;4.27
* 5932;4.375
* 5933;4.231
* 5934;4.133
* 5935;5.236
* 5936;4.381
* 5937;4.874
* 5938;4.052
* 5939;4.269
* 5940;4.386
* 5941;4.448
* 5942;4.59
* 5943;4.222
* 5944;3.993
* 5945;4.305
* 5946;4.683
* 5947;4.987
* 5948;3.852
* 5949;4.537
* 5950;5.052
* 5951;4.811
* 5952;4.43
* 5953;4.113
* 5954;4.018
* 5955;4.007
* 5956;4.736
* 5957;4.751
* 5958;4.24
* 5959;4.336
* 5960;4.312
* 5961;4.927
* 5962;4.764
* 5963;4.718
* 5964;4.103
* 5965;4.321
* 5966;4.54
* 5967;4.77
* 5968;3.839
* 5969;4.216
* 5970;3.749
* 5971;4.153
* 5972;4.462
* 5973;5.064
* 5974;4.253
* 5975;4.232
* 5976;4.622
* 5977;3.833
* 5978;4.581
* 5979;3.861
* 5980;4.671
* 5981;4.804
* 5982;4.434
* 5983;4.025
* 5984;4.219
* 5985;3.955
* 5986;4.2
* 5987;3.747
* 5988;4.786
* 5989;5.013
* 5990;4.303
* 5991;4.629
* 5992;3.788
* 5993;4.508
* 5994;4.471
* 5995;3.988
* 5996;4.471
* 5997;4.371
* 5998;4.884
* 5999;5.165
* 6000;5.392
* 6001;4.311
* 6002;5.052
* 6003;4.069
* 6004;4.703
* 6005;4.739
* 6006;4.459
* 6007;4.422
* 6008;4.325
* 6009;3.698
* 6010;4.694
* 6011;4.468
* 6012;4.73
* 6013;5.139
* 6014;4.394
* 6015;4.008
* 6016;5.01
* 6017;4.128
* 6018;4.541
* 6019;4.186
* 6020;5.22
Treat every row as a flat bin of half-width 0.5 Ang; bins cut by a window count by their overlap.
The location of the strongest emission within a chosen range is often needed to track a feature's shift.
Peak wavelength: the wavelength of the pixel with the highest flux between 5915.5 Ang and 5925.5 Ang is 5924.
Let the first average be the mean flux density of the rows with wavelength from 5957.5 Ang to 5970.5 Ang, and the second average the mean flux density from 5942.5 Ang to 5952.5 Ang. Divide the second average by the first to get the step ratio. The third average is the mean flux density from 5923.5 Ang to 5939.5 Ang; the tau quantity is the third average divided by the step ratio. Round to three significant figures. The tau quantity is 4.35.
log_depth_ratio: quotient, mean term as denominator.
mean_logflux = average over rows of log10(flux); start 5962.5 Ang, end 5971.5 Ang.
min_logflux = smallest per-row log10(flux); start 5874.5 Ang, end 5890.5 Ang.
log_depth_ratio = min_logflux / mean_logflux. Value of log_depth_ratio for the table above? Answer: 0.756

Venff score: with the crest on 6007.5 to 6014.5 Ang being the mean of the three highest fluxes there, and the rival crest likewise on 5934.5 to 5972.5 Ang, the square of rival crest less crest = 0.056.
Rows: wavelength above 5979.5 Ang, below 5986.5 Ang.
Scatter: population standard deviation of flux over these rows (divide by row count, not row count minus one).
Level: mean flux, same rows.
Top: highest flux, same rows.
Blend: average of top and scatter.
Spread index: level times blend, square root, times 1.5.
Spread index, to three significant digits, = 4.98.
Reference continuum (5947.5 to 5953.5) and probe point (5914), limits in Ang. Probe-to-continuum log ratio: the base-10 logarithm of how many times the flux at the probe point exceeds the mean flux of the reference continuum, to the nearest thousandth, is 0.043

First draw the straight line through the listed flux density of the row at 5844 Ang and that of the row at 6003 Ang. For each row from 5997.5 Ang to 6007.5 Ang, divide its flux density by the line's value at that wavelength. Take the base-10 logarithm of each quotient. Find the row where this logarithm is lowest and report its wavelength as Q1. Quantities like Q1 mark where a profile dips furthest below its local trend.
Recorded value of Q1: 6003 Ang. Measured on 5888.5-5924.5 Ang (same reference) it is 5890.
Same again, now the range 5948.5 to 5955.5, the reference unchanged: 5955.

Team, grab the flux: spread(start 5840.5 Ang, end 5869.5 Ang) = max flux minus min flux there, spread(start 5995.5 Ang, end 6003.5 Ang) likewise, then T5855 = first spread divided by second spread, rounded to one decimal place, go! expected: 1.4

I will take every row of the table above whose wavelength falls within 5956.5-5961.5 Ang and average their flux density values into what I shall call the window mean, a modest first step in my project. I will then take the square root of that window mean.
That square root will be 2.12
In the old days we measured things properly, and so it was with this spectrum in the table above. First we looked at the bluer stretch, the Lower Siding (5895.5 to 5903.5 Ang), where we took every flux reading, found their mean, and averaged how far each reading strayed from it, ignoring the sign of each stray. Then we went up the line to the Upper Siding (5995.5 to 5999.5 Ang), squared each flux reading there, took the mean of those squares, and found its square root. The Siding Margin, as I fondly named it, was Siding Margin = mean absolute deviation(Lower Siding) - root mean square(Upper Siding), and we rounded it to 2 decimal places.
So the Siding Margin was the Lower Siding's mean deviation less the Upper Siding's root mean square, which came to -4.40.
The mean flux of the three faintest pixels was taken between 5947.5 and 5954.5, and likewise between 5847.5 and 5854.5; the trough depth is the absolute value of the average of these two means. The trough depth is 4.07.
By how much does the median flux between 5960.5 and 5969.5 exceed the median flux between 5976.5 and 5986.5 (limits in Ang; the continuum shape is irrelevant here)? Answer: 0.33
